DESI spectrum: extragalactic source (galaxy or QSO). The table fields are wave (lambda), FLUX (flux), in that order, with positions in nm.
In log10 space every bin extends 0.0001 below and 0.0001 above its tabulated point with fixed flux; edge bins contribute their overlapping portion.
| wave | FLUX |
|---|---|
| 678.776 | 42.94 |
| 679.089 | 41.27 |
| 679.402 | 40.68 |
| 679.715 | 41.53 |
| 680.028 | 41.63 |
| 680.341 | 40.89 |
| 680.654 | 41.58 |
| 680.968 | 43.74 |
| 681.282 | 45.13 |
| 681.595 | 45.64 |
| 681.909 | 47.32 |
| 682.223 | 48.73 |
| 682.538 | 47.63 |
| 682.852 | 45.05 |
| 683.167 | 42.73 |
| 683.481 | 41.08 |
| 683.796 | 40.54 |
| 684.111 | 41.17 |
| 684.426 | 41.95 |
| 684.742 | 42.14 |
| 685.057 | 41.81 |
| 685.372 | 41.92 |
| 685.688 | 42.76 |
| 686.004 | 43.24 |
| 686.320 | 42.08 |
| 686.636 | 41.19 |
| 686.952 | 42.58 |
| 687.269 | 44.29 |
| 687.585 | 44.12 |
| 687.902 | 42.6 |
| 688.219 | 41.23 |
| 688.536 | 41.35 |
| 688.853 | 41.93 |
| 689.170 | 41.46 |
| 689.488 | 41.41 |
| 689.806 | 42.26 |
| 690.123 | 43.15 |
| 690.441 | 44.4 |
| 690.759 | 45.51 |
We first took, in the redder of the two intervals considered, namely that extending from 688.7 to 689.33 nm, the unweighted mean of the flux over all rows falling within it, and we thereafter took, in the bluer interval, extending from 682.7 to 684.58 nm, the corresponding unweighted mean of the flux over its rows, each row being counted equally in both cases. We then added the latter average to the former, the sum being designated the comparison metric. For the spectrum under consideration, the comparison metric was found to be 83.8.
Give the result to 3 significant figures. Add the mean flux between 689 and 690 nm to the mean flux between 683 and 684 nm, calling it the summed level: 83.2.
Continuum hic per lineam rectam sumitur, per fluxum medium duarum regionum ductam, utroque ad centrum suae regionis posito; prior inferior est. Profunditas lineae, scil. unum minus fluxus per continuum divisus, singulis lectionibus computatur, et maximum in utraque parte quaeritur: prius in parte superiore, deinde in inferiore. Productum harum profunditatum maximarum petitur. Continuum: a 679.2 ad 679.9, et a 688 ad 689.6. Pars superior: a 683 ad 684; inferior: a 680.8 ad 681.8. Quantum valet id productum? -0.0011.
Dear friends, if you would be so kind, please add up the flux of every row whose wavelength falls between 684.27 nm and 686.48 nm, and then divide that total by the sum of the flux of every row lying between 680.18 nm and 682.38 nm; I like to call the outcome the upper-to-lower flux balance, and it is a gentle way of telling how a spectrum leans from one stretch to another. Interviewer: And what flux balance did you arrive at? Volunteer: 0.95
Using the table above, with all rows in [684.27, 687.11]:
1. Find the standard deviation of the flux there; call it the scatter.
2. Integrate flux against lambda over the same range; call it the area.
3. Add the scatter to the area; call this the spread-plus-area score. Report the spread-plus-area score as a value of 120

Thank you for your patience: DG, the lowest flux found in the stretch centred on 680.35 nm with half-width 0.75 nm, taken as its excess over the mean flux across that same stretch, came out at -1.0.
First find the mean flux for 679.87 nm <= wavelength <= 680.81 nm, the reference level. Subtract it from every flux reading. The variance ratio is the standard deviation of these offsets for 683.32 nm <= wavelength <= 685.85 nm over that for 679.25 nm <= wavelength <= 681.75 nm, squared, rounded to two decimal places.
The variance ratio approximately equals 0.13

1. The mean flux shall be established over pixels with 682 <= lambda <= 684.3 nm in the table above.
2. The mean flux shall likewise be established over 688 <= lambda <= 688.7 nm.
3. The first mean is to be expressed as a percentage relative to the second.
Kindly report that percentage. 106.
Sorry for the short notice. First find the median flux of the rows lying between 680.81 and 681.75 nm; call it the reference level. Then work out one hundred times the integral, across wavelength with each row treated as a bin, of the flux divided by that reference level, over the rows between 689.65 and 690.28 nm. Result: 60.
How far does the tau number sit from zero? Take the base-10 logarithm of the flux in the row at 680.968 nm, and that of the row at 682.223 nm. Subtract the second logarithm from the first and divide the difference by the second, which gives -0.028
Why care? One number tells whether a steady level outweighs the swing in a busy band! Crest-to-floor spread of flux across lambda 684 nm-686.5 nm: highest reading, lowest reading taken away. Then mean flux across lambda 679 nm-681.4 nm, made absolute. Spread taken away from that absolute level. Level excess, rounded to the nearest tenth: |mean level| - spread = 40.0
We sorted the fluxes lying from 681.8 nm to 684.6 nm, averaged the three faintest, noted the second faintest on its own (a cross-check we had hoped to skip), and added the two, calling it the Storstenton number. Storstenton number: 82.0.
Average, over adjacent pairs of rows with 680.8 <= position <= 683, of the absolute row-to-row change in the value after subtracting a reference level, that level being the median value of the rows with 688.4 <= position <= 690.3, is 1.4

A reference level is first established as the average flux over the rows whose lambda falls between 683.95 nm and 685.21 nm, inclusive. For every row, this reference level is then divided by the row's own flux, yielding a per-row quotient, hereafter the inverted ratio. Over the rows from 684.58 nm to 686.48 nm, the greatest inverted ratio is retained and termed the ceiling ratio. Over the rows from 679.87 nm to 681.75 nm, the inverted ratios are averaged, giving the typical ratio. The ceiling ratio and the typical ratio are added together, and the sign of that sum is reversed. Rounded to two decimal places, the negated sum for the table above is -1.97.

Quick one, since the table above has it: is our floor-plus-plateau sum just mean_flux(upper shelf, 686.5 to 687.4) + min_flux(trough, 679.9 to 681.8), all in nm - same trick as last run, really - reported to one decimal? 83.6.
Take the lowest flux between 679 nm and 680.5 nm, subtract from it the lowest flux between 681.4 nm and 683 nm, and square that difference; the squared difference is 19.1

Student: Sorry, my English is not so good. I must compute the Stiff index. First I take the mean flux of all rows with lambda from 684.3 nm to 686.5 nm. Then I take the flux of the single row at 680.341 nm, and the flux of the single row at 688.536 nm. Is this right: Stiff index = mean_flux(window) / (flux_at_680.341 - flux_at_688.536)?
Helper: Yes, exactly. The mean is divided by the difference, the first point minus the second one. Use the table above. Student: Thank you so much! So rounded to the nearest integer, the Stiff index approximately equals -92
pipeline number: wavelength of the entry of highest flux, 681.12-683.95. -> 682.223 nm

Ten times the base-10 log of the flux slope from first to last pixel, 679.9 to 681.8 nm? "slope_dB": 4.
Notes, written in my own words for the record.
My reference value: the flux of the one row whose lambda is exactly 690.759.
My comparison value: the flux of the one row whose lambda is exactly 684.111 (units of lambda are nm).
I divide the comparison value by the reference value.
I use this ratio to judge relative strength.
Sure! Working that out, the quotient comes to 0.90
